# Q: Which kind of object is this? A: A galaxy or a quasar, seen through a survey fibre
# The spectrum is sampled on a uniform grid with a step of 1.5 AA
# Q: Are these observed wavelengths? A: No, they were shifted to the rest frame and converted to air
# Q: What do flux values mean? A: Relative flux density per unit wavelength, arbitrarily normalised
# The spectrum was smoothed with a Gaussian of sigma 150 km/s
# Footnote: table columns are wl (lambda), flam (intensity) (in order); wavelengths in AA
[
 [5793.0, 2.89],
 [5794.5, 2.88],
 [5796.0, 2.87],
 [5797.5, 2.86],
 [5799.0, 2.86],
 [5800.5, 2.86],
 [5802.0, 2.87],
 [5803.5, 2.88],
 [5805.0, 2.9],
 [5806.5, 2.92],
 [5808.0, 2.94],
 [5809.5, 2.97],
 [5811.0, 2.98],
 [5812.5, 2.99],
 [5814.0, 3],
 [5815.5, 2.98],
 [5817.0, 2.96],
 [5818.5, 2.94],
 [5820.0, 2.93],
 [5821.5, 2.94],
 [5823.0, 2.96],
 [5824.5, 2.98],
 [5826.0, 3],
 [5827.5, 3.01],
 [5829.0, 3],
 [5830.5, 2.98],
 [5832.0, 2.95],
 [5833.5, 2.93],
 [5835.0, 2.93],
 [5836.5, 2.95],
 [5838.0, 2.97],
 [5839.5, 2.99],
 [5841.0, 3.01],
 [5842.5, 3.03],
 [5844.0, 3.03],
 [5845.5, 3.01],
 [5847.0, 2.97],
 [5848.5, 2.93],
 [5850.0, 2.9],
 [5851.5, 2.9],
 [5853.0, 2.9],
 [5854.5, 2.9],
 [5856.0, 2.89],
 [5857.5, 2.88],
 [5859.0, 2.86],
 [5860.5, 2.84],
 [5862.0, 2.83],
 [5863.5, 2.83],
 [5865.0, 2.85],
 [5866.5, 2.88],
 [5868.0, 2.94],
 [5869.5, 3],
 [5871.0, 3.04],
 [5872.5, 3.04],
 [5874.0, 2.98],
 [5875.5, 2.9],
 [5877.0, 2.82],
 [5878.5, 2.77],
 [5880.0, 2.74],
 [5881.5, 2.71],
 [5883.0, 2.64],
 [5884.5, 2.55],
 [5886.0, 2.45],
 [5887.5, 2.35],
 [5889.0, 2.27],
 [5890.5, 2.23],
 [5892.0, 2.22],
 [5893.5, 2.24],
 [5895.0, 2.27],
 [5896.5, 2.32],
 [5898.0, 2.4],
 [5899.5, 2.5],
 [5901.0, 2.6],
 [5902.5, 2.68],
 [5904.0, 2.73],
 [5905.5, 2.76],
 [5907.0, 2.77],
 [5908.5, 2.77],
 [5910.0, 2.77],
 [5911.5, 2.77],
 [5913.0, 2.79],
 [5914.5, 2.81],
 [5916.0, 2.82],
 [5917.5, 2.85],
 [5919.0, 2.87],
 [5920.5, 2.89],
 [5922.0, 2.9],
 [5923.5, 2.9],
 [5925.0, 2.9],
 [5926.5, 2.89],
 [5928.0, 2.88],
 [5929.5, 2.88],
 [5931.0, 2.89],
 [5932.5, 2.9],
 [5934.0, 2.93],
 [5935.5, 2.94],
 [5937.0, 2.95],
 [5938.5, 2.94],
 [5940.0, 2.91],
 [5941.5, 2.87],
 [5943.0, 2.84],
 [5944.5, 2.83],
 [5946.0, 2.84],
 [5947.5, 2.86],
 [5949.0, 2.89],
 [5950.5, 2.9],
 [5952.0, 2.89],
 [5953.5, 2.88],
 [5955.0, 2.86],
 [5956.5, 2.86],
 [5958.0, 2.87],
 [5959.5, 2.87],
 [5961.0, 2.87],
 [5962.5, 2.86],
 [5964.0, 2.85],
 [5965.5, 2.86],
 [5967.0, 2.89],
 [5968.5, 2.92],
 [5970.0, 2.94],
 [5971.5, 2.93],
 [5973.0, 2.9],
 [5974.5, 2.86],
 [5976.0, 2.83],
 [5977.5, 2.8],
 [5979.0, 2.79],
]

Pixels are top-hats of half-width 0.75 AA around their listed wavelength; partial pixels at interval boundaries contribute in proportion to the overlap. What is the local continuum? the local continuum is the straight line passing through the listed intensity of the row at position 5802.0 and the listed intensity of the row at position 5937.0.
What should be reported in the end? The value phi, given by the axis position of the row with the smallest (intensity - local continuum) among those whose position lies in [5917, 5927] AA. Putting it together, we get 5917.5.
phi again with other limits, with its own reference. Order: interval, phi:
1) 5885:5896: 5892.0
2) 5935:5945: 5944.5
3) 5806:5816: 5806.5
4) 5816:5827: 5820.0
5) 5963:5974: 5964.0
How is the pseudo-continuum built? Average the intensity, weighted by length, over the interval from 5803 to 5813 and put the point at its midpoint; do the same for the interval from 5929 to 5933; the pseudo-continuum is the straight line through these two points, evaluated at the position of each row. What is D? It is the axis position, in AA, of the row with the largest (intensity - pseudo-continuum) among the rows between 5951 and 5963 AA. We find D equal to 5952.0 AA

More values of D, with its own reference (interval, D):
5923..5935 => 5934.0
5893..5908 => 5907.0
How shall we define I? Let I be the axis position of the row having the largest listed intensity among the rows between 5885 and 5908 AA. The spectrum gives 5907.0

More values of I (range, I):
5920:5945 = 5937.0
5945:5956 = 5950.5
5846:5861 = 5847.0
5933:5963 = 5937.0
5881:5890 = 5881.5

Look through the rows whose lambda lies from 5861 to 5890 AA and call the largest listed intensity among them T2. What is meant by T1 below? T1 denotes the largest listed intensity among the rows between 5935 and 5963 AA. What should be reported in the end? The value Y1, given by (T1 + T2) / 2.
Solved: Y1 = 2.995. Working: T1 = 2.95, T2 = 3.04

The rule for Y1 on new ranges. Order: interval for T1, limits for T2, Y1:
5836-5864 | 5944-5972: 2.985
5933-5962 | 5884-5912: 2.860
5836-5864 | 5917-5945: 2.990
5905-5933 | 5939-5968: 2.905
